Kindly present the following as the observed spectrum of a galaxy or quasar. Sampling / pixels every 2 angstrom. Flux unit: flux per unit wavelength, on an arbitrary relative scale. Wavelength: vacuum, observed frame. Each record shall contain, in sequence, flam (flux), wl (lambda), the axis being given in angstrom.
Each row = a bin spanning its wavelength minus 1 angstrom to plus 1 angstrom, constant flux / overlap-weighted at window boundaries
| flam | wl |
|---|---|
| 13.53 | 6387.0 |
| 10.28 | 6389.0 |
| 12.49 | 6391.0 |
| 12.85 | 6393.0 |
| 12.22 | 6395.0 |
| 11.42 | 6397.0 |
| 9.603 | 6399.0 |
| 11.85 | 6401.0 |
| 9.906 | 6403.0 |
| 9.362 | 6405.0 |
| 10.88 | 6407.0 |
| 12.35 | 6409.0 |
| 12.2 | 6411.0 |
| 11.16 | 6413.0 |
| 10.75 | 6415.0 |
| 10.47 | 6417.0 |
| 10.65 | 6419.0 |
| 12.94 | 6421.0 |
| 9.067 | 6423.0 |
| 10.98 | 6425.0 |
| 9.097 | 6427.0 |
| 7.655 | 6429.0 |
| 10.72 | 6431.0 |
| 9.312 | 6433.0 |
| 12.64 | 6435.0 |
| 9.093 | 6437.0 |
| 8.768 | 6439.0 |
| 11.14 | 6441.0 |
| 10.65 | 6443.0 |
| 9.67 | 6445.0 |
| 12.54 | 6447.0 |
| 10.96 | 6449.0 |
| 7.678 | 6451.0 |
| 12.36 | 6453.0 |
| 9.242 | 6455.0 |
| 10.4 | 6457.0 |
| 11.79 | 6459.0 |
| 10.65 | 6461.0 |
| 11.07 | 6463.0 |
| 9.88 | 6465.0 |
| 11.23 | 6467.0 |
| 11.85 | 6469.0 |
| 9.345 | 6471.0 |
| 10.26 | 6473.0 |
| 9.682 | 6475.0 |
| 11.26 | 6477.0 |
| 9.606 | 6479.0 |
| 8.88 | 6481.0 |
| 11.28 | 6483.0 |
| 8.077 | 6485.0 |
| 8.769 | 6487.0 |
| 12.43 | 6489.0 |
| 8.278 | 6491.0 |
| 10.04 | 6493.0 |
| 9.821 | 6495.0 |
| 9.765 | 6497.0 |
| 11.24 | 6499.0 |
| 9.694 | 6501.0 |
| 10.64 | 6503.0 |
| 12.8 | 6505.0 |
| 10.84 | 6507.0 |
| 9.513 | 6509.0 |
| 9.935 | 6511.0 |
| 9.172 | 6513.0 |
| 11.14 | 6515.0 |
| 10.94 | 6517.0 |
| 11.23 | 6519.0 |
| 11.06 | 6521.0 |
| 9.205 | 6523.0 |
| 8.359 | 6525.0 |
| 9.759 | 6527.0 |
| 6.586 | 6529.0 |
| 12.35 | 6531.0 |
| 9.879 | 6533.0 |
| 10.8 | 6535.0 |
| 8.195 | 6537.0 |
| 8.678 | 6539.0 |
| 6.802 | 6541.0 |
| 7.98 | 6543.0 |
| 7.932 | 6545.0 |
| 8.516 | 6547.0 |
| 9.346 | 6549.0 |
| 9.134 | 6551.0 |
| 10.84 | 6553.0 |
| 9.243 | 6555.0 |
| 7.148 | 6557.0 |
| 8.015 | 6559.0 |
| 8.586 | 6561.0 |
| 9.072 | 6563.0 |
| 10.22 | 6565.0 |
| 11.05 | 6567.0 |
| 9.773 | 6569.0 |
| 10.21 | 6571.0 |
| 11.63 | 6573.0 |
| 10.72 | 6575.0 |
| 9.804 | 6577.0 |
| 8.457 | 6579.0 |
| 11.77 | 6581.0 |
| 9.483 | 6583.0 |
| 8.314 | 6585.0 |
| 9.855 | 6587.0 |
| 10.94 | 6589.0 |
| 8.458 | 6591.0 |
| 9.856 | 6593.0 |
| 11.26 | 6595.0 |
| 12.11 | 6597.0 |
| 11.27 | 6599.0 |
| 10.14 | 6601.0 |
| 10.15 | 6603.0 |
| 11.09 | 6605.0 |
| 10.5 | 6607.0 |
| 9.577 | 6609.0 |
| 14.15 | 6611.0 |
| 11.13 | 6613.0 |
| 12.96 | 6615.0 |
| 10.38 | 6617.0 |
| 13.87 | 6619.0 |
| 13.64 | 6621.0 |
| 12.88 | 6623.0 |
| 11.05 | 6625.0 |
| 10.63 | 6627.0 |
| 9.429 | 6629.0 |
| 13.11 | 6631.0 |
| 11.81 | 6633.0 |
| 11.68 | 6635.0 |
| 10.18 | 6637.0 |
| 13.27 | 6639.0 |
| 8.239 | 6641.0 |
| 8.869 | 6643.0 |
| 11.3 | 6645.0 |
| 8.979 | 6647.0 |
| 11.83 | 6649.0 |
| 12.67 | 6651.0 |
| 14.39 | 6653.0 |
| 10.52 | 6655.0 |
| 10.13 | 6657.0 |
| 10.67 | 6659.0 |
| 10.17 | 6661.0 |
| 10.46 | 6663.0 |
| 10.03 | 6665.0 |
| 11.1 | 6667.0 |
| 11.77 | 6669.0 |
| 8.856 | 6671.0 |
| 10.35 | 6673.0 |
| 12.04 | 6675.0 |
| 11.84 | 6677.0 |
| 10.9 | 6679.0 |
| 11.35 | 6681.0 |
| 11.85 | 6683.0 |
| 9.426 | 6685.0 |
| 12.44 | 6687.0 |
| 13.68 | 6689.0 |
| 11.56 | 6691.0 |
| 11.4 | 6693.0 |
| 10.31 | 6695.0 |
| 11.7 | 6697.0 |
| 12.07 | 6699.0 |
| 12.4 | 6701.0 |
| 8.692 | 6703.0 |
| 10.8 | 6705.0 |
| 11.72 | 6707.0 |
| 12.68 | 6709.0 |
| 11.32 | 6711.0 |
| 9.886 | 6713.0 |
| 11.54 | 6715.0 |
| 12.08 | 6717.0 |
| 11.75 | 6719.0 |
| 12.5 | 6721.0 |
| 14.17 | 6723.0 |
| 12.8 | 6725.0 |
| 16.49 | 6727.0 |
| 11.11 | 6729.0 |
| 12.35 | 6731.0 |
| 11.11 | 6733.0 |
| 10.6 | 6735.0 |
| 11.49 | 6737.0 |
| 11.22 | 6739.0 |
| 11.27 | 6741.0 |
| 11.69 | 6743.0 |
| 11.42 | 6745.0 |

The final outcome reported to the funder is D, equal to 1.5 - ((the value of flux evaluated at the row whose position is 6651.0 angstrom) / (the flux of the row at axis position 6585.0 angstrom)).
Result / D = -0.02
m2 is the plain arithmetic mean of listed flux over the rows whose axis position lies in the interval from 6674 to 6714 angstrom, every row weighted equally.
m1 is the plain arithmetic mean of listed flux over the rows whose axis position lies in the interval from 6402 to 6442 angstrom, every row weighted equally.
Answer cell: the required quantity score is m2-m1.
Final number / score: 0.9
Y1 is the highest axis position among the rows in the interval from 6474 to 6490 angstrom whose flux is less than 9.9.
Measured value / 6487.0 angstrom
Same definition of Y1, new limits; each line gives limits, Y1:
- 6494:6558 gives 6557.0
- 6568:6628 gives 6609.0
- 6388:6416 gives 6405.0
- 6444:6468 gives 6465.0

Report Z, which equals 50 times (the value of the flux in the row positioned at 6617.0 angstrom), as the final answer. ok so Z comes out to 519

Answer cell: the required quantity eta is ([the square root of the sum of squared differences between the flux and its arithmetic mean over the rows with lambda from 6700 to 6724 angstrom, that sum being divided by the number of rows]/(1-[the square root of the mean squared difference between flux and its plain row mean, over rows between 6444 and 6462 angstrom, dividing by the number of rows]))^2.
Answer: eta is 8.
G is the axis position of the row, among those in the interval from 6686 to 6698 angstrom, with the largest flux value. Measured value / 6689.0 angstrom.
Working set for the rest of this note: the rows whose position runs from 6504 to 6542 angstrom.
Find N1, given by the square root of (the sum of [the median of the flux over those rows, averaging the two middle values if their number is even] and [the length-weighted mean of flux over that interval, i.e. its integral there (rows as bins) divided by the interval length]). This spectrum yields 4.44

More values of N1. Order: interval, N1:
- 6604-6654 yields 4.78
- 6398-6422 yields 4.67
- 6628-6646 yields 4.71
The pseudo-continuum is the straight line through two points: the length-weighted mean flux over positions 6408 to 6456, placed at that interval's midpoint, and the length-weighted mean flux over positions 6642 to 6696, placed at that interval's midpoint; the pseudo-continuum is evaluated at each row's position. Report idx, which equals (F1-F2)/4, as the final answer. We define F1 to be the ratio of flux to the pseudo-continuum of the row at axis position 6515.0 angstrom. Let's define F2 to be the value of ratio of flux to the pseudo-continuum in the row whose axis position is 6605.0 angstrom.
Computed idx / 0.006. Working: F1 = 1.04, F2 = 1.02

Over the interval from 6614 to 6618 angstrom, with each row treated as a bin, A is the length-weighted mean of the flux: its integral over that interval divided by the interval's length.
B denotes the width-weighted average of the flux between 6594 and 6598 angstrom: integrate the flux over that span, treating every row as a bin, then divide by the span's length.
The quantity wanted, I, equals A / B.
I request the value 1.0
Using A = 11.7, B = 11.7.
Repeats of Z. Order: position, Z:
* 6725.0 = 640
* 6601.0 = 507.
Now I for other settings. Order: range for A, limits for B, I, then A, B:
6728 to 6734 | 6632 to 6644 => 1.1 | 11.5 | 10.7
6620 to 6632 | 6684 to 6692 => 1.0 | 11.8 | 11.8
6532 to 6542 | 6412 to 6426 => 0.8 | 8.9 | 10.9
